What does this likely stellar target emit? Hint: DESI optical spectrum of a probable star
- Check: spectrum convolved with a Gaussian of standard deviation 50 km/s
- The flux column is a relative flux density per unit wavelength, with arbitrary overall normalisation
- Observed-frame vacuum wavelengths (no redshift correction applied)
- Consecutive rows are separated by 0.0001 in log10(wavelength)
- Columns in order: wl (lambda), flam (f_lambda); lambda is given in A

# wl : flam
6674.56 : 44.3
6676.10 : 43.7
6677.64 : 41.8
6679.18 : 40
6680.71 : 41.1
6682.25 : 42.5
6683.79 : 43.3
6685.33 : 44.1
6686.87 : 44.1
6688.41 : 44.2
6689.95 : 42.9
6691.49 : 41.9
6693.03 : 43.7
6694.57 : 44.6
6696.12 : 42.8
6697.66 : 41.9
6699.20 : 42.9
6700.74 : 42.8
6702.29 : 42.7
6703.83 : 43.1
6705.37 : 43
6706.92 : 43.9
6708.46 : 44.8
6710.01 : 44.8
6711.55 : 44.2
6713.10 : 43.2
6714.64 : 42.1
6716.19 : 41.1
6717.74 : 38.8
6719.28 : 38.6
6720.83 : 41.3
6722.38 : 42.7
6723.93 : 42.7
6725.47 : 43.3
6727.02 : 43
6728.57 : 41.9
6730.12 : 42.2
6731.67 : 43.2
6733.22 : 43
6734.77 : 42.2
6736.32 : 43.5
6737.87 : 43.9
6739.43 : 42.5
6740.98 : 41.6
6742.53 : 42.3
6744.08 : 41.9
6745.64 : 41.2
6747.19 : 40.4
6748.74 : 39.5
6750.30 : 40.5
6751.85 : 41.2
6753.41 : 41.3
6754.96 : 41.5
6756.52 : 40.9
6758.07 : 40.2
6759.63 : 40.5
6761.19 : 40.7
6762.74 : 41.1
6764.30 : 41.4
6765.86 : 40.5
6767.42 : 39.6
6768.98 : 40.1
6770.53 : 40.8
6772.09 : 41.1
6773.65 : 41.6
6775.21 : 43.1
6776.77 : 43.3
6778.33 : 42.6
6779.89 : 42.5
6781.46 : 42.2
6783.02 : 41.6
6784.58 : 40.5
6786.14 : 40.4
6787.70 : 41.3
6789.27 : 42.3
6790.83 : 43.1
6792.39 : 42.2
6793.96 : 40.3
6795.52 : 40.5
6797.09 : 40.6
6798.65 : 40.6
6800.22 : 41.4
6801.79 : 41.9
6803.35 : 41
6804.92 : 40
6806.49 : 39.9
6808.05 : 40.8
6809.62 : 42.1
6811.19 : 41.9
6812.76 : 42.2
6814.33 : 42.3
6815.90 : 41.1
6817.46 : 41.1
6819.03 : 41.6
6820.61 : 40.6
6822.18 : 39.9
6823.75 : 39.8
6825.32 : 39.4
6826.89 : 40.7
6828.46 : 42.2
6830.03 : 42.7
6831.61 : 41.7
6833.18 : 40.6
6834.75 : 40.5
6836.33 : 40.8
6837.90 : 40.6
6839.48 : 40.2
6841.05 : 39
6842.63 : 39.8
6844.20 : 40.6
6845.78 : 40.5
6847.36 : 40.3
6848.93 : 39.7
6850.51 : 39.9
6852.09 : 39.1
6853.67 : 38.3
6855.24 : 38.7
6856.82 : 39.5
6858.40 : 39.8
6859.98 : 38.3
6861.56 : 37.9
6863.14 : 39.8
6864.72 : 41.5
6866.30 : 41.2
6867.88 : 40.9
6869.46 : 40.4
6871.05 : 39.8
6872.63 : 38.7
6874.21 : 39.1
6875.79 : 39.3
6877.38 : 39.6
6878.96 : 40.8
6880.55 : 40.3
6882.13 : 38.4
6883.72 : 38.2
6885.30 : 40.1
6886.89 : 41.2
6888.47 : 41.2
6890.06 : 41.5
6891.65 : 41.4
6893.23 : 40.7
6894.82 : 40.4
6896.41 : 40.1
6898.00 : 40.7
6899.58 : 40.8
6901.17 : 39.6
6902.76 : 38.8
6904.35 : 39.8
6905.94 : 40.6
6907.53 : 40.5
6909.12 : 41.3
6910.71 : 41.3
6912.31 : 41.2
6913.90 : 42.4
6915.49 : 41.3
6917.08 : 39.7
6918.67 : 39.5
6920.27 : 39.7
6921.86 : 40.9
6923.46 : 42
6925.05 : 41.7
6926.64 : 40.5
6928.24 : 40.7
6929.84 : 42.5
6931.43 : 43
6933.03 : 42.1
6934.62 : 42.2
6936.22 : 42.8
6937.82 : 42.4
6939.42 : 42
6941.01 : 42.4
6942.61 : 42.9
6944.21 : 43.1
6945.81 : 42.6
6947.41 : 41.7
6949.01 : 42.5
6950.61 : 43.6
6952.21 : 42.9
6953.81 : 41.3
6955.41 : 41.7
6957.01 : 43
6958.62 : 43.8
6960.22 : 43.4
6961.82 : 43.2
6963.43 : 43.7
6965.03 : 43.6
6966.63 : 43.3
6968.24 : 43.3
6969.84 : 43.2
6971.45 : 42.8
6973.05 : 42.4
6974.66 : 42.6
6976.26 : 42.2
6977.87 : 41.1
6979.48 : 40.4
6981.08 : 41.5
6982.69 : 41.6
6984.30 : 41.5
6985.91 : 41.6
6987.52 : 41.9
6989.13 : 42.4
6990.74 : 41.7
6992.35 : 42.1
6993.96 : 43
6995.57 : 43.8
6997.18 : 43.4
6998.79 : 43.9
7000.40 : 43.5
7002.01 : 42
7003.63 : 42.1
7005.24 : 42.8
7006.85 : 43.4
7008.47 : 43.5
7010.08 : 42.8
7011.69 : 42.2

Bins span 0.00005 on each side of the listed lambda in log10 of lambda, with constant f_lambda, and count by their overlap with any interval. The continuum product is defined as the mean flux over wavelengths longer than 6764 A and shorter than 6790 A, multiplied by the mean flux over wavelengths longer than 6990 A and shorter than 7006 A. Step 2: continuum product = 1776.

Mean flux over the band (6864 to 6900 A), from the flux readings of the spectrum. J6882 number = 40.3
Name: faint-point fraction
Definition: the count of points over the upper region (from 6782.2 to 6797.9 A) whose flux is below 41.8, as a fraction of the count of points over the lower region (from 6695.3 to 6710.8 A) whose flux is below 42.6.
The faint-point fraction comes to 7.0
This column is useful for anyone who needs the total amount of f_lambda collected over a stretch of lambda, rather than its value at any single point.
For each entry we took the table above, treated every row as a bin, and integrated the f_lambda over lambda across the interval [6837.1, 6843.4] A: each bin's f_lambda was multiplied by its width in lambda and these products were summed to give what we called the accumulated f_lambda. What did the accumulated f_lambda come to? 251.4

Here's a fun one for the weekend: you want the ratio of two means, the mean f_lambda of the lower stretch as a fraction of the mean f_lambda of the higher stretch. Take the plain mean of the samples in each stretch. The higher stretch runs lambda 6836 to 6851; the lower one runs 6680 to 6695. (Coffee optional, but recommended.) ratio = 1.08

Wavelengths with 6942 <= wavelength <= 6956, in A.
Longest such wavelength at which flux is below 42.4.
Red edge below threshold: 6955.41 A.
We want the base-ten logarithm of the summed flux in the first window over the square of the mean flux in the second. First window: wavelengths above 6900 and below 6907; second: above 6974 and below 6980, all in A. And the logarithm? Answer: -1.037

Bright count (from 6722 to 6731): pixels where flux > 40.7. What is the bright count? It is 6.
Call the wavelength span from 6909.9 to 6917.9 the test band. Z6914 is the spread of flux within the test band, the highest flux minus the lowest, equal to 2.7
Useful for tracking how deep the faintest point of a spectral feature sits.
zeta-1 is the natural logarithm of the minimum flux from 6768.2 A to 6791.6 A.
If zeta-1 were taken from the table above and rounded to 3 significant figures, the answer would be 3.69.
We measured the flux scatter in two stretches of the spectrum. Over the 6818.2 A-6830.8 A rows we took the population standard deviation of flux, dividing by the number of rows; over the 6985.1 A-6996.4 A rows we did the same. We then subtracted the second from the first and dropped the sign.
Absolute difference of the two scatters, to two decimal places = 0.38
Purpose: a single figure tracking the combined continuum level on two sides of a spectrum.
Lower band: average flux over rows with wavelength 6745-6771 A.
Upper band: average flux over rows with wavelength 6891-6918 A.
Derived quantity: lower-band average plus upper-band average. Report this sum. 81.3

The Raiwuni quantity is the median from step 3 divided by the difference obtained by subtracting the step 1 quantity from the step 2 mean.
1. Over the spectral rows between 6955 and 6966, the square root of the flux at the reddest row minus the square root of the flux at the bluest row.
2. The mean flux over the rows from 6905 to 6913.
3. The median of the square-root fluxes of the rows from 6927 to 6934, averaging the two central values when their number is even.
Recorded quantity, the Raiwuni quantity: 0.159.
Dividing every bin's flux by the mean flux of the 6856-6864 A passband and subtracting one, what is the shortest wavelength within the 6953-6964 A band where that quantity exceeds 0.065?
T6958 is 6955.41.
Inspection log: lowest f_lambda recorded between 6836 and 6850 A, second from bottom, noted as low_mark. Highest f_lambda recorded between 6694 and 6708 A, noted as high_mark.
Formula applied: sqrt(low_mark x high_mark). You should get 42.1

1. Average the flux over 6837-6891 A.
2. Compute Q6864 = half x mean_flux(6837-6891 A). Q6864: 19.9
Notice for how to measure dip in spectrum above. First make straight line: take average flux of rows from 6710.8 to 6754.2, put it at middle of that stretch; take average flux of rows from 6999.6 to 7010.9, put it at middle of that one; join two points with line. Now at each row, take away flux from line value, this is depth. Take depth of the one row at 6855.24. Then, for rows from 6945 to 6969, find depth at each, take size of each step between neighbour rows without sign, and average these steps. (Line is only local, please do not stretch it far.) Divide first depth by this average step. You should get 5.6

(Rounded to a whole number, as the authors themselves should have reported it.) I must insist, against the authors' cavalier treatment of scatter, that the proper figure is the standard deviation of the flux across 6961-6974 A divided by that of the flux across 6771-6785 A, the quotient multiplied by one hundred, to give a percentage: 45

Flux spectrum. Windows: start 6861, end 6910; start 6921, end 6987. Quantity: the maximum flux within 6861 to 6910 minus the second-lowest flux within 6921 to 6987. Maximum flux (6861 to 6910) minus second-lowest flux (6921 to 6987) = 1.0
